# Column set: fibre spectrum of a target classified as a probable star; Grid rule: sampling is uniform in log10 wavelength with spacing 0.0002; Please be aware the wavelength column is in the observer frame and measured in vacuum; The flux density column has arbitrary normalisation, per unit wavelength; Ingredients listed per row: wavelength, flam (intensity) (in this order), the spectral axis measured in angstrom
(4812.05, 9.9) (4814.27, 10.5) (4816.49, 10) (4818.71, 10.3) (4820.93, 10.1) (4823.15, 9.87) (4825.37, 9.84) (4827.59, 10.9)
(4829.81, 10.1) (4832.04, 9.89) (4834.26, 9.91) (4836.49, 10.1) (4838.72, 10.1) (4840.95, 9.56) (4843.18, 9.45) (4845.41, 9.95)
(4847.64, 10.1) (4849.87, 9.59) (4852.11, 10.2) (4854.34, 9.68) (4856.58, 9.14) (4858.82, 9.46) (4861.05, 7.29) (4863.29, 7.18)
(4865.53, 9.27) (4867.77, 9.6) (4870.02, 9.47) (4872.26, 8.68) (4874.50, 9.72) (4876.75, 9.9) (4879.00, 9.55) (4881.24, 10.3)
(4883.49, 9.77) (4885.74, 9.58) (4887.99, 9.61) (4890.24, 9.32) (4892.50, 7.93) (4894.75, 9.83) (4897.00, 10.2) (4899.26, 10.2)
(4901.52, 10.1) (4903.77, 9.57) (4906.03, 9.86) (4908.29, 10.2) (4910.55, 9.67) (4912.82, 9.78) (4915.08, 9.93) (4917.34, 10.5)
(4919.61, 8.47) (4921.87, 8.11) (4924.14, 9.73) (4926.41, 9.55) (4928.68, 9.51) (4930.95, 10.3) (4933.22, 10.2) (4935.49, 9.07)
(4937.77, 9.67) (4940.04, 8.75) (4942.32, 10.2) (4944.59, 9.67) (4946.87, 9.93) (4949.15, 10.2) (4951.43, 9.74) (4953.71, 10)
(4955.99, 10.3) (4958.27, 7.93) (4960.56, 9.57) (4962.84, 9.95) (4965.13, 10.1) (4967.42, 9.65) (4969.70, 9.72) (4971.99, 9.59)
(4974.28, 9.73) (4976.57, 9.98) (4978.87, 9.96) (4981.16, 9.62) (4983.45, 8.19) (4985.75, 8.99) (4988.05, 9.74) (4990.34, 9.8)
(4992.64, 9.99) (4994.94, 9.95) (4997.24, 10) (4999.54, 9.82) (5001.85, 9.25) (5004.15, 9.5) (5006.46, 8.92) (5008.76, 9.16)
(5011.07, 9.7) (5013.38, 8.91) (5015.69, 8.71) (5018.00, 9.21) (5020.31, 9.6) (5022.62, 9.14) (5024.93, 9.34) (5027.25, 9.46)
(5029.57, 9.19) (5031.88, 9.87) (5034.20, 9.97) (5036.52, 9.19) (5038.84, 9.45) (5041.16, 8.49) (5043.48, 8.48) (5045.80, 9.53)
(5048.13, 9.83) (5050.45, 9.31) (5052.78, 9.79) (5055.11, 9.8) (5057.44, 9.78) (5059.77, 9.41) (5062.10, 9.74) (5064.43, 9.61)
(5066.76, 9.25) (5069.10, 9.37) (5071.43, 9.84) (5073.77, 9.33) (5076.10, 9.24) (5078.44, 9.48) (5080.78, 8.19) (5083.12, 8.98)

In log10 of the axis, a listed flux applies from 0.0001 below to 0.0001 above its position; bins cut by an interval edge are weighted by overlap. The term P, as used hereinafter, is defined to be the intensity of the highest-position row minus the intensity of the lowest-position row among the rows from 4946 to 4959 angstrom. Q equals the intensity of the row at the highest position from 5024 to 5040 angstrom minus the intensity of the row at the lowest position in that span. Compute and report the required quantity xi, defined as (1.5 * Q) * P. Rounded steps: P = -2.0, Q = 0.1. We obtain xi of -0.3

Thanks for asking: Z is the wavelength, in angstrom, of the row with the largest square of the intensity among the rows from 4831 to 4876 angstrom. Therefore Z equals 4852.11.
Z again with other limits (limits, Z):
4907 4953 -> 4917.34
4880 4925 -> 4917.34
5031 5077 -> 5034.20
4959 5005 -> 4965.13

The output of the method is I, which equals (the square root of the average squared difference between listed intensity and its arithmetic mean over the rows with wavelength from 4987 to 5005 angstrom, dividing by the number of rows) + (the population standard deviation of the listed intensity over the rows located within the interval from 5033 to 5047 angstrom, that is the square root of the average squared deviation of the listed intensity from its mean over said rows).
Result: 0.79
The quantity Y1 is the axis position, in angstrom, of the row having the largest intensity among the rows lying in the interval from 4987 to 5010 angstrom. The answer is 4997.24 angstrom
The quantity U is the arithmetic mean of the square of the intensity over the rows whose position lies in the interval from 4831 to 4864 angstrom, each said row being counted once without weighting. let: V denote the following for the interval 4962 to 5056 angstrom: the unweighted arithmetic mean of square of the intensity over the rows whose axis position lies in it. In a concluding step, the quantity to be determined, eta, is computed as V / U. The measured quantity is 1.00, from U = 90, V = 90.0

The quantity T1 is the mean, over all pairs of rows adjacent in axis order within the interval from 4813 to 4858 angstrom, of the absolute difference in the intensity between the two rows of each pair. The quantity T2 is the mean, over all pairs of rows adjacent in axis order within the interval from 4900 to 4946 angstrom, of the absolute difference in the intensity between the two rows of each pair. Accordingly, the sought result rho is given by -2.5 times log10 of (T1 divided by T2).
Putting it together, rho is 0.61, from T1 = 0.37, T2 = 0.646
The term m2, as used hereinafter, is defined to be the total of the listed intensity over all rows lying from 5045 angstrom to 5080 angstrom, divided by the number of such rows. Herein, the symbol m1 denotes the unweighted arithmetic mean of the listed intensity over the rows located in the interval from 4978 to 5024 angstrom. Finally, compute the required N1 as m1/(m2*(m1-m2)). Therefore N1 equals -7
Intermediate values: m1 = 9.4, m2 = 9.55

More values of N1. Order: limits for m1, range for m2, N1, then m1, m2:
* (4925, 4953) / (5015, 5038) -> 3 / 9.7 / 9.37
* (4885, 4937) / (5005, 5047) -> 3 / 9.6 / 9.24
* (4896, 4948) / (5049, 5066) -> 15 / 9.7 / 9.63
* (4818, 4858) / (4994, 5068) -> 2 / 9.9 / 9.42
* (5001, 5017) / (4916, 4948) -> -3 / 9.2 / 9.55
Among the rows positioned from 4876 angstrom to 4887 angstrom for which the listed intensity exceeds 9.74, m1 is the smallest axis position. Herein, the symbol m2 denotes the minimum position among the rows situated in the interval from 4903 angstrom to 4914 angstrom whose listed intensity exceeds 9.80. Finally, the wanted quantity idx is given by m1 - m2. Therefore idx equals -29.3 angstrom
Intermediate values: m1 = 4876.75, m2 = 4906.03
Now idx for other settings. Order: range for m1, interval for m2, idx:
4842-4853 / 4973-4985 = -131.2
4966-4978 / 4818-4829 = 157.9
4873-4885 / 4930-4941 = -54.2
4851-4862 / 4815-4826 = 35.6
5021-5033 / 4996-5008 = 34.6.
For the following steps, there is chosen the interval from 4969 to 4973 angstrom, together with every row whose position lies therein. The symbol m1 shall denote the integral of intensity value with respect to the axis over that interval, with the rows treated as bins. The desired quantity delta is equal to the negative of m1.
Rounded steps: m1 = 38.6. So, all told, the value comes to -38.6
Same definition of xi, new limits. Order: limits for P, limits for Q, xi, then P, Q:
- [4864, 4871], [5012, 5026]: 0.1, 0.2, 0.4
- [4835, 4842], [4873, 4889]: 0.1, -0.5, -0.1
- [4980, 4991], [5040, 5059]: 0.3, 0.2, 1.3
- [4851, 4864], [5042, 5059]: -5.9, -3.0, 1.3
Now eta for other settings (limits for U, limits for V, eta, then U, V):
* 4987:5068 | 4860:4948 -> 1.01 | 90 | 90.7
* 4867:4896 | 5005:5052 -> 0.95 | 90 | 86.2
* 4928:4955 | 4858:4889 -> 0.90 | 96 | 86.2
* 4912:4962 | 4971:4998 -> 1.00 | 93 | 93.0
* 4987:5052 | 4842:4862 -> 1.01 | 89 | 89.6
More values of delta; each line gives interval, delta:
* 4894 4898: -40.2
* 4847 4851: -39.2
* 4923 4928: -48.1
